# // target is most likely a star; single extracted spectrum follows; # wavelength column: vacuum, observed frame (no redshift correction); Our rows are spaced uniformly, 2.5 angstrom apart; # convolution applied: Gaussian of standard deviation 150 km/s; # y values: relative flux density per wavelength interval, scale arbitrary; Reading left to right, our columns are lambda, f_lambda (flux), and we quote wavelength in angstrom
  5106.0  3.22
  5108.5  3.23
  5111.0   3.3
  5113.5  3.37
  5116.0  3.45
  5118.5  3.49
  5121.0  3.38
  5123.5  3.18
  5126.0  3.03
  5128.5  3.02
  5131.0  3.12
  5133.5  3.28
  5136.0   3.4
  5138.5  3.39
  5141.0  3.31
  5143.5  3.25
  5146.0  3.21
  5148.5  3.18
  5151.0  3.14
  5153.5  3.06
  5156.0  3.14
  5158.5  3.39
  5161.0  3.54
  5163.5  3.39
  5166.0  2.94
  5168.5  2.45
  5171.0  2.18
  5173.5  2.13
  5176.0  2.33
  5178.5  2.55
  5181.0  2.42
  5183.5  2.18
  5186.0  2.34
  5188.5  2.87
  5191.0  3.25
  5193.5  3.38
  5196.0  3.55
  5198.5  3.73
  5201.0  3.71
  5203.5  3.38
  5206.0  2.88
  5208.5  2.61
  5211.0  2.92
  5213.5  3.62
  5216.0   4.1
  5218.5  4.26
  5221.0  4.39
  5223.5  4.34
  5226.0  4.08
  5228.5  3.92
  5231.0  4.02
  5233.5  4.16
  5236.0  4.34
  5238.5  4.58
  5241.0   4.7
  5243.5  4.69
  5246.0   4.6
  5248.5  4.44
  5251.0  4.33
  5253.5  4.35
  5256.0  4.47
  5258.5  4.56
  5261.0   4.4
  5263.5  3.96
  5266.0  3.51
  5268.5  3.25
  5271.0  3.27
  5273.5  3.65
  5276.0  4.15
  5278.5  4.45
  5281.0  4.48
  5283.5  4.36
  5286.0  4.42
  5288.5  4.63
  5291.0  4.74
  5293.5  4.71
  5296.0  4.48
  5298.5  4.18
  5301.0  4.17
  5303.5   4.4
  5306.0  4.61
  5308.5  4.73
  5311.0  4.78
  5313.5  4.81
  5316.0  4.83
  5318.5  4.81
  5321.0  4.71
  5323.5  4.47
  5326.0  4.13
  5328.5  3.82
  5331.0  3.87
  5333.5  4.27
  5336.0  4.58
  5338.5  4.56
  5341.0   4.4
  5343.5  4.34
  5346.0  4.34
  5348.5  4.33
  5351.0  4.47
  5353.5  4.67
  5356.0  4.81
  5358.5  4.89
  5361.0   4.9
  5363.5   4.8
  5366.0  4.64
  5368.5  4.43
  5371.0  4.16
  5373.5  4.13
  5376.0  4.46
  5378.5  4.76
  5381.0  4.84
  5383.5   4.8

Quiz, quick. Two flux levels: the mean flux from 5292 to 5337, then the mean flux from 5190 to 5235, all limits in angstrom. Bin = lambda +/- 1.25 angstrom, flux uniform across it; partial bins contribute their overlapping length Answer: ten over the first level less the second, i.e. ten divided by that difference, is 13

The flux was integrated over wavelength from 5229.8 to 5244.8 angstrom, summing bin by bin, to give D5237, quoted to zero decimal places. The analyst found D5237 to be 66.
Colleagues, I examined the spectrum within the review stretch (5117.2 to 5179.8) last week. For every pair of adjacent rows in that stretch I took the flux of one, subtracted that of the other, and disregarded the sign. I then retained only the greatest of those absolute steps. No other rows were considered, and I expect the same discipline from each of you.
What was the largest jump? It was 0.49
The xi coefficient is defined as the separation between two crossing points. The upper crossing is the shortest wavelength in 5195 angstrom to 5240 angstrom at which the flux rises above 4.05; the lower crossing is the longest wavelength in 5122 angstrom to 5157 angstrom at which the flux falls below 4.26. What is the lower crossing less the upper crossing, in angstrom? -60.0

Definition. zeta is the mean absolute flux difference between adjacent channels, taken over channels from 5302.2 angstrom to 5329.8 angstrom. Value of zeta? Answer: 0.14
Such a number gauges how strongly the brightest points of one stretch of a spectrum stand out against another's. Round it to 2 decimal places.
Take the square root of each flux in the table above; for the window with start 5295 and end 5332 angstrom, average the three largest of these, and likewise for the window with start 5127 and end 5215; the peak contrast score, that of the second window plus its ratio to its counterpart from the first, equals 2.79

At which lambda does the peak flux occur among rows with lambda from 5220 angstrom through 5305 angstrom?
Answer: 5291.0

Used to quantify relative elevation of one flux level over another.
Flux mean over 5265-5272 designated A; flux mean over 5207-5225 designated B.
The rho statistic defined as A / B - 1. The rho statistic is -0.1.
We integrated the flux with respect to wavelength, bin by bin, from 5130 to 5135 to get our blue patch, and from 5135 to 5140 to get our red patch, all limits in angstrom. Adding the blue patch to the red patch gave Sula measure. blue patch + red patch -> 33.0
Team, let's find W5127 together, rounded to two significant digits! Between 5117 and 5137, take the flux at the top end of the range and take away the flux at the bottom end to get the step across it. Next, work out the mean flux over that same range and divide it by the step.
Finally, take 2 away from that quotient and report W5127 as -38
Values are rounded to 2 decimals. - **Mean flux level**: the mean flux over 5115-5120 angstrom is 3.47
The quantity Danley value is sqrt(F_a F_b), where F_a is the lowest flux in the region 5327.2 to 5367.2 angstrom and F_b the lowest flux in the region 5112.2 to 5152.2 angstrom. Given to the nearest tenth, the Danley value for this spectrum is 3.4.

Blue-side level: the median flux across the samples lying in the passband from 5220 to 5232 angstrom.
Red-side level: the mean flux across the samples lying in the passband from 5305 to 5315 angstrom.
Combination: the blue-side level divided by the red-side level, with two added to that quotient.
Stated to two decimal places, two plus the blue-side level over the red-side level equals 2.86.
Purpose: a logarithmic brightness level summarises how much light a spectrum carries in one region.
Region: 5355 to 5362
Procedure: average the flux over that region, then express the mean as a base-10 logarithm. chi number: 0.69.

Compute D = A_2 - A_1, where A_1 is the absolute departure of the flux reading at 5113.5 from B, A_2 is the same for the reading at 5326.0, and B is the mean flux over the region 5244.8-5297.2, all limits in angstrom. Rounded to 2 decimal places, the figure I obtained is -0.76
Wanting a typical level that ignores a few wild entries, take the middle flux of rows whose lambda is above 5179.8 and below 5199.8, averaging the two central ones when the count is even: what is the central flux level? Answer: 3.1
